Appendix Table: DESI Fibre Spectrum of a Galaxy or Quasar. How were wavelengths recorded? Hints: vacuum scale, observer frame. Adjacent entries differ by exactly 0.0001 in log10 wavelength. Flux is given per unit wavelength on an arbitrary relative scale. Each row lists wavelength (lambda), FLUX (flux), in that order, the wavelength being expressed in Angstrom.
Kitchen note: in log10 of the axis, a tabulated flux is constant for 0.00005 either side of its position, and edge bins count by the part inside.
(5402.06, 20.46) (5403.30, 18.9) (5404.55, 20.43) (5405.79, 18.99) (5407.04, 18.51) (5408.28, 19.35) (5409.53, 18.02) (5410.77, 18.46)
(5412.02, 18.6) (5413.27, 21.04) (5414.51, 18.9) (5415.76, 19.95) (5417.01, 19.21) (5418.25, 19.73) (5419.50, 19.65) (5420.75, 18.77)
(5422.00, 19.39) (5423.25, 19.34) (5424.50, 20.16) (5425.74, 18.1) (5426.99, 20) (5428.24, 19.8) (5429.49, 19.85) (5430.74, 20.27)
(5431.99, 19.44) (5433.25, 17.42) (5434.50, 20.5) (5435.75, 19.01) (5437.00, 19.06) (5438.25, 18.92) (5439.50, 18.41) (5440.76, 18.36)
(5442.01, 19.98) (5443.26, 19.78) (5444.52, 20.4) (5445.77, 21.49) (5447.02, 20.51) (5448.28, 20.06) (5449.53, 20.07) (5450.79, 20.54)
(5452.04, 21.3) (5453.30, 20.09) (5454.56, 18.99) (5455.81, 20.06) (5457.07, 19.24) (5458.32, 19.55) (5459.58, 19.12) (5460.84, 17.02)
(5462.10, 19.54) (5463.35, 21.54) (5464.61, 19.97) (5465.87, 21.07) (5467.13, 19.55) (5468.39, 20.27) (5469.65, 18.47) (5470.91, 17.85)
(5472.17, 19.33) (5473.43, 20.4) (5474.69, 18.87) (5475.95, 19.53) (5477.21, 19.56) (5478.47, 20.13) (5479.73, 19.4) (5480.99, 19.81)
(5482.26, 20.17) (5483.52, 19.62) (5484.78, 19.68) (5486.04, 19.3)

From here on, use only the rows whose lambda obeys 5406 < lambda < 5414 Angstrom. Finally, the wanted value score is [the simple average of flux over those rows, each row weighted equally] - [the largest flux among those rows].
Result -2.0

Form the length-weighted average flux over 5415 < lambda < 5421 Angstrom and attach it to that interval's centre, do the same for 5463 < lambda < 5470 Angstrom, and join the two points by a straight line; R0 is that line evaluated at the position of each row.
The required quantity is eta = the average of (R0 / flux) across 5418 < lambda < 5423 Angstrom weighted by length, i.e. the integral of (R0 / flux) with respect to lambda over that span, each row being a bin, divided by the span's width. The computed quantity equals 1.01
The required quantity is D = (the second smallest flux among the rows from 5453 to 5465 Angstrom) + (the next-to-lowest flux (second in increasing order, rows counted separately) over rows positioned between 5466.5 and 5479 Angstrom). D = 37.5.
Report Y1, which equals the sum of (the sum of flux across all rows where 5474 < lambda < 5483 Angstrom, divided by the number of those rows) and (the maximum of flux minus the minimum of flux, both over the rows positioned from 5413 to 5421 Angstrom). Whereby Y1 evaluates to 21.9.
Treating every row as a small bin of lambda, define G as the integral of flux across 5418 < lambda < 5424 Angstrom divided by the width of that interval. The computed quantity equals 19.3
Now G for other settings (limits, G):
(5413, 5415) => 19.9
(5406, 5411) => 18.6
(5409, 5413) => 18.6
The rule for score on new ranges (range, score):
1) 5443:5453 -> -1.0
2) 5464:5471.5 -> -1.5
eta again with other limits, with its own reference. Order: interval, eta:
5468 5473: 1.07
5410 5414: 1.01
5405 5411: 1.03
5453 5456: 1.02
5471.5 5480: 1.03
